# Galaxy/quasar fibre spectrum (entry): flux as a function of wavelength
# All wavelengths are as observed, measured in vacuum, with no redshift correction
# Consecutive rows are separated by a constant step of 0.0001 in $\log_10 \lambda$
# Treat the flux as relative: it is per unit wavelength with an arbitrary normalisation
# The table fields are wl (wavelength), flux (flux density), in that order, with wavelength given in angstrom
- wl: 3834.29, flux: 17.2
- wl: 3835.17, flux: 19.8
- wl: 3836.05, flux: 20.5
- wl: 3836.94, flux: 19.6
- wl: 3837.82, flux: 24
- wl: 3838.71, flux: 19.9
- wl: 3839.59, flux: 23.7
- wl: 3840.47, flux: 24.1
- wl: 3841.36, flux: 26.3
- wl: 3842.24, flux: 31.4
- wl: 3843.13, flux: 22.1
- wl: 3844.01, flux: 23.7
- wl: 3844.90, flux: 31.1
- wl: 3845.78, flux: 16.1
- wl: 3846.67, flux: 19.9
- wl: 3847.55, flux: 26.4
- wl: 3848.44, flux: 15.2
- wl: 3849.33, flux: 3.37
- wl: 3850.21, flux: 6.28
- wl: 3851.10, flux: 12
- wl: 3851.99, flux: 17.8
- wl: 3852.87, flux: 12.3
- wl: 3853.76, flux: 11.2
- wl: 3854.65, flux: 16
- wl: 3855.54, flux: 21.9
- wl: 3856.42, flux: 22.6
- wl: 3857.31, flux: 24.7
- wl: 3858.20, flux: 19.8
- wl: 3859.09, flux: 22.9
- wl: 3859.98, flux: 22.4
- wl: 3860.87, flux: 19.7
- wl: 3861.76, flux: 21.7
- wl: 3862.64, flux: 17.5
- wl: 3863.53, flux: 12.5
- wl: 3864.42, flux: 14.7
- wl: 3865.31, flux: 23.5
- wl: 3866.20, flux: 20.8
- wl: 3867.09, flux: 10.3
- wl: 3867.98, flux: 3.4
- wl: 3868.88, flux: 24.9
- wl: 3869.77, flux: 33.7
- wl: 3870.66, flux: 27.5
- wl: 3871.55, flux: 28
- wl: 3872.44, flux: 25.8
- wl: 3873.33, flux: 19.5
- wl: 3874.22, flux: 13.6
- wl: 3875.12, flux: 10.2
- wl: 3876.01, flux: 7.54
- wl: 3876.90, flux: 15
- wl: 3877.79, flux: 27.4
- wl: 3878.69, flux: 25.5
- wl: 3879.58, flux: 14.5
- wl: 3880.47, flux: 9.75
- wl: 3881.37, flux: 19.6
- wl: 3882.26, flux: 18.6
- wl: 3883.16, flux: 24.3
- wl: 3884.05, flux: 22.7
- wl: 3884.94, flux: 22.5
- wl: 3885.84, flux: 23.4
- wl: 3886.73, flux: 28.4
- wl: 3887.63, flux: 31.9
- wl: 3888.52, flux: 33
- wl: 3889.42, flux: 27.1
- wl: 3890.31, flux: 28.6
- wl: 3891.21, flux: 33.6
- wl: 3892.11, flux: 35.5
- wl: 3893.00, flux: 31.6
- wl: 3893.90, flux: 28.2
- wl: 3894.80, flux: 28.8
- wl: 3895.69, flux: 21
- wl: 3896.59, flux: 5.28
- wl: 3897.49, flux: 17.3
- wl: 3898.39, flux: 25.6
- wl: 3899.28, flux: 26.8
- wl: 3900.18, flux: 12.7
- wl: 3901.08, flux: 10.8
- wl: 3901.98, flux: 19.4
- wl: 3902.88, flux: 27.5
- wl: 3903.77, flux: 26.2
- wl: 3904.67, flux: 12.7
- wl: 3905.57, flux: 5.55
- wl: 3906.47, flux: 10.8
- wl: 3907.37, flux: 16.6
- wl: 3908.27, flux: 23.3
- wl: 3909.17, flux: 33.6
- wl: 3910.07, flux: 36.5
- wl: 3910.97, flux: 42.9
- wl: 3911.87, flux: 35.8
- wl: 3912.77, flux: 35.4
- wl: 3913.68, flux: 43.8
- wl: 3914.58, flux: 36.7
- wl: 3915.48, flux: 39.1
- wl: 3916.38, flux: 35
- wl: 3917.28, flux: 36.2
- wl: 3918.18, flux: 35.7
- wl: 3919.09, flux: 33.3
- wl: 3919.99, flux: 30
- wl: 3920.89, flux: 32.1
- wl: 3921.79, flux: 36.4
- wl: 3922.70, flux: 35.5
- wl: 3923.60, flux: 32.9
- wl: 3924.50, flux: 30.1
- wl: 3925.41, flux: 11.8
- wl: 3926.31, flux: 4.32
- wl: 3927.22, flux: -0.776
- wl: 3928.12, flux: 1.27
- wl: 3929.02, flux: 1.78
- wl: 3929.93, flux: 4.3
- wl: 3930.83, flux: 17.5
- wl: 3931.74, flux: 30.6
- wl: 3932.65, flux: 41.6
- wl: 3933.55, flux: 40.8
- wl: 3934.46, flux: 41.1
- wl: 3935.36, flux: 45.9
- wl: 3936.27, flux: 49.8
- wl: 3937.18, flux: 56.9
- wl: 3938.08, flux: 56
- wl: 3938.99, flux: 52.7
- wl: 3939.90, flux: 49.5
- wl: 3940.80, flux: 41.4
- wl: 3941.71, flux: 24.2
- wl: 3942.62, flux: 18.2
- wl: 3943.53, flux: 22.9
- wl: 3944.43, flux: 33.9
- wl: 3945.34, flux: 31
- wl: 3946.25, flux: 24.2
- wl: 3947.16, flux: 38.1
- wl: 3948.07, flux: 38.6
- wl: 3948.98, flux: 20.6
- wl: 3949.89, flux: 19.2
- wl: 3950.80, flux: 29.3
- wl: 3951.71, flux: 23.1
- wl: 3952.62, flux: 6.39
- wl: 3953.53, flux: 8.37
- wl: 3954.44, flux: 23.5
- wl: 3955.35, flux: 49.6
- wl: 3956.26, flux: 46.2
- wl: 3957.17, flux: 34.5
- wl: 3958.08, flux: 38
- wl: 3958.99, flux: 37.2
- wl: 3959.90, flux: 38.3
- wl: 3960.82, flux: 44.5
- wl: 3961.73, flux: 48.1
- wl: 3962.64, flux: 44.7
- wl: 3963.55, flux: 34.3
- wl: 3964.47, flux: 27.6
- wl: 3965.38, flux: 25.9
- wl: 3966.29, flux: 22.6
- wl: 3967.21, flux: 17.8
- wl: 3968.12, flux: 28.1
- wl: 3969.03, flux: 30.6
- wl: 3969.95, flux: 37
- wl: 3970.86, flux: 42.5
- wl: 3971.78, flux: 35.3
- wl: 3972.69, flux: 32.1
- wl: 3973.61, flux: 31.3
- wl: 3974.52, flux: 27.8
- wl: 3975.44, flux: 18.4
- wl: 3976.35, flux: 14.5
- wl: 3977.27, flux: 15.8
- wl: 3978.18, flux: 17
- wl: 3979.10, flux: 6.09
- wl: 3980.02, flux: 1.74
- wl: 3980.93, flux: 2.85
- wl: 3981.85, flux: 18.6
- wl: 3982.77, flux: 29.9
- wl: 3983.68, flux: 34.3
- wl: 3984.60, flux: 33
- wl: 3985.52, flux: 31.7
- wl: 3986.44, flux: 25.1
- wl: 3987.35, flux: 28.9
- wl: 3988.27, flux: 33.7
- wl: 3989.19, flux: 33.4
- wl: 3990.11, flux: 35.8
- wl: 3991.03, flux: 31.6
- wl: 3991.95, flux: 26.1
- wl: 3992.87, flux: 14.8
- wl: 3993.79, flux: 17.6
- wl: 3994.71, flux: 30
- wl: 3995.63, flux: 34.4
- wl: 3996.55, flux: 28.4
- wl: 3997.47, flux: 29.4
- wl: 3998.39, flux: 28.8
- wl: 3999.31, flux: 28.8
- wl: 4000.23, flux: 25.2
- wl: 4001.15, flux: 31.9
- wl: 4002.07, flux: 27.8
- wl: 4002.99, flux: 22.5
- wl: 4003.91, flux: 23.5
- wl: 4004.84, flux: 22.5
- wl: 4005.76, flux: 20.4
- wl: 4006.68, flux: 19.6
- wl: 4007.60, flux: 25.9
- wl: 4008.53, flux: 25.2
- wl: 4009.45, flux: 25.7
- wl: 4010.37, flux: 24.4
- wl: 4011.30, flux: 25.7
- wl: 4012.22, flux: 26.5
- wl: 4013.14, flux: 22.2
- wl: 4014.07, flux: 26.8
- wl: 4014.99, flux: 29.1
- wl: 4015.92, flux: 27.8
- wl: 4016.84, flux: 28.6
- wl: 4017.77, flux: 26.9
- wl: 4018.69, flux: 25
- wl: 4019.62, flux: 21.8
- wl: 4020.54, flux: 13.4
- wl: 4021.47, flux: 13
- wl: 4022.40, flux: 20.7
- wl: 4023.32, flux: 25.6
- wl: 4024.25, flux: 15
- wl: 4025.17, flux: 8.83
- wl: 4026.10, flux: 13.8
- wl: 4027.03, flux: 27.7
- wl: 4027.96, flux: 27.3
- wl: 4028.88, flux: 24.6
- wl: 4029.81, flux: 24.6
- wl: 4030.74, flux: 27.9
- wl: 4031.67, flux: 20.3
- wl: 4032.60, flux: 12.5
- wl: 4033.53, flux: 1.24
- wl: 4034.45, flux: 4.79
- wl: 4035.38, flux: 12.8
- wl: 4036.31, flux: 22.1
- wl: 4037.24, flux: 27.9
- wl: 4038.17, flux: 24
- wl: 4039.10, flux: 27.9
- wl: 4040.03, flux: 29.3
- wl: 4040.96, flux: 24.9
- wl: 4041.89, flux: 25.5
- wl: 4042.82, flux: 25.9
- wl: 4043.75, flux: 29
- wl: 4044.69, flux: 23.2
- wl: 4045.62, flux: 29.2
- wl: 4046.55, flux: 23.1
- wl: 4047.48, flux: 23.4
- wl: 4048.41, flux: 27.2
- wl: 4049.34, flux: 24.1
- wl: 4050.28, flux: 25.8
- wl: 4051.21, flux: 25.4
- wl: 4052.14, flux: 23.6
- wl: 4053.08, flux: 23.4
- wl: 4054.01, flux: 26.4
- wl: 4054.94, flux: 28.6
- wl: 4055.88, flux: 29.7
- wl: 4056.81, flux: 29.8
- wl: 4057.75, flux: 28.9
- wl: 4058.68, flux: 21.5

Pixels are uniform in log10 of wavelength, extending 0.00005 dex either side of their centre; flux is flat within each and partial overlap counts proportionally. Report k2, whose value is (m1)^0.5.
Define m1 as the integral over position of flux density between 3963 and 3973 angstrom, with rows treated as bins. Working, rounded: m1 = 305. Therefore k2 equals 17.5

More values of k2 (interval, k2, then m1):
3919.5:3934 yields 17.8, 318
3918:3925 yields 15.2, 231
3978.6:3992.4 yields 18.5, 343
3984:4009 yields 26.1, 682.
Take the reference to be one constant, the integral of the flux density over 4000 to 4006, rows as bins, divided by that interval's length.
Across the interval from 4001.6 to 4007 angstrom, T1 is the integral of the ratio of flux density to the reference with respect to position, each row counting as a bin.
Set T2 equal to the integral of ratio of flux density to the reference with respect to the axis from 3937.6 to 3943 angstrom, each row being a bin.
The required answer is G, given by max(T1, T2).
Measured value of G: 8.8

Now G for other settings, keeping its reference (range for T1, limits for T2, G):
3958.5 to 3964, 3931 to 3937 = 9.9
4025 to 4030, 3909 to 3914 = 7.6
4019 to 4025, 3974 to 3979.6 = 4.3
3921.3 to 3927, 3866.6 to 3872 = 5.5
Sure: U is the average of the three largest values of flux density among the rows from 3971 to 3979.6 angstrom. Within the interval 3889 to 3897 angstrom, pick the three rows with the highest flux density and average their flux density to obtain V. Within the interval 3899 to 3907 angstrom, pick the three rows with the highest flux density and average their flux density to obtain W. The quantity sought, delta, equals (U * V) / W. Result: 41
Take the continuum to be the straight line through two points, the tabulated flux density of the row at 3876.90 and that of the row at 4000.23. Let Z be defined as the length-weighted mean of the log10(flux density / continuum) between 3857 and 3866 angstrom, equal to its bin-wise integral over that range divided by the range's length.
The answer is 0.15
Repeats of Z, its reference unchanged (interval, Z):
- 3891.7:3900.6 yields 0.10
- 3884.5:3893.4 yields 0.26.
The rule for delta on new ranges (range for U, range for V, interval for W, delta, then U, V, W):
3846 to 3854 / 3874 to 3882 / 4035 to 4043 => 18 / 21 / 24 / 28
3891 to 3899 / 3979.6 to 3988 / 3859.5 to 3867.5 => 49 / 34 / 33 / 23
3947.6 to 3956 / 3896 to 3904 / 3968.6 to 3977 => 27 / 39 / 27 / 38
